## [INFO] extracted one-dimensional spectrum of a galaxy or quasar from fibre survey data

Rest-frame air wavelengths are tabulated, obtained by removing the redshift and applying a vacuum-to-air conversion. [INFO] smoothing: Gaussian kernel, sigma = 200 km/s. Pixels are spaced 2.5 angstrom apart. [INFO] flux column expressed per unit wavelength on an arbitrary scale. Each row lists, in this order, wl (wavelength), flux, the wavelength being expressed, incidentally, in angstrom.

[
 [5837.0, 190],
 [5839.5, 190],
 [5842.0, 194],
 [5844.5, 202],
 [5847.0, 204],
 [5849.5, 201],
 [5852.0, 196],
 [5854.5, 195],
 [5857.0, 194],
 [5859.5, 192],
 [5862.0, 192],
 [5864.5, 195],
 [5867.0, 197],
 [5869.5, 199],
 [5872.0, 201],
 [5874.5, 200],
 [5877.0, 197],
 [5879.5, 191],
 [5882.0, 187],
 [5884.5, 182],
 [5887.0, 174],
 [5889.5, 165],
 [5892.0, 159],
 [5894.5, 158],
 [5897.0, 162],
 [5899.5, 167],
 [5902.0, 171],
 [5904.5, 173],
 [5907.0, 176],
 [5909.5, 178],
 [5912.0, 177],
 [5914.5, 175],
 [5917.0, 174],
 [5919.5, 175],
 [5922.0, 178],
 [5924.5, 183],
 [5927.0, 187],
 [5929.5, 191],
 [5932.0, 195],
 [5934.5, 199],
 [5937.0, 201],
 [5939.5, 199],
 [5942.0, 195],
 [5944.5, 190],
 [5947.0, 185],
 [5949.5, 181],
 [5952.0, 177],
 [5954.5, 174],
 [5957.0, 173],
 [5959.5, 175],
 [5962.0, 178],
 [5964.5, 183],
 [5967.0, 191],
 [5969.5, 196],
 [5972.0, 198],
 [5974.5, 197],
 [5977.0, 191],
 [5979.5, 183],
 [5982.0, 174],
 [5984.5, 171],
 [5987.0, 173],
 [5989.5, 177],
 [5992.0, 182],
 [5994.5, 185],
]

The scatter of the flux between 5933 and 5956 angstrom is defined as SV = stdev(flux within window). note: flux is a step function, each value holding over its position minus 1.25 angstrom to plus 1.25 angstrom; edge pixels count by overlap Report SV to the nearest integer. 10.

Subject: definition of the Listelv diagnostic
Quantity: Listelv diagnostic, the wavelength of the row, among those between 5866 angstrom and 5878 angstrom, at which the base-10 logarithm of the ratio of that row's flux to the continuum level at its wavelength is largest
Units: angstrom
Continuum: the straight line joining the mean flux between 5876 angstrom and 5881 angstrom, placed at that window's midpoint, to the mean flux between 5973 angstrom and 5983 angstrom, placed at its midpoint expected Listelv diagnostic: 5872.0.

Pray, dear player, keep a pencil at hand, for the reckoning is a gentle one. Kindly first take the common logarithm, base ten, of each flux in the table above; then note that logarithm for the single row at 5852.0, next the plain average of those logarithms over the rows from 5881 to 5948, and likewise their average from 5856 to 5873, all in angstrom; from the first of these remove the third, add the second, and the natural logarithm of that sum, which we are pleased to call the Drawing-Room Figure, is 0.813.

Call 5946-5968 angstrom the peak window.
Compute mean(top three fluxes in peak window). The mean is 186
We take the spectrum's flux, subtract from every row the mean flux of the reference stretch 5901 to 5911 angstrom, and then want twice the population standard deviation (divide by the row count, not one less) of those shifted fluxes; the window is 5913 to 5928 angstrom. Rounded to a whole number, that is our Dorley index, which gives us 10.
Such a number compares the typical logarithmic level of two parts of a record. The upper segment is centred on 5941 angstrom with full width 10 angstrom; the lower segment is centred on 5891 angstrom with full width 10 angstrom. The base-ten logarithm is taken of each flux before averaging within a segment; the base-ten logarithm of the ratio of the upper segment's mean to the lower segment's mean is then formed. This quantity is 0.015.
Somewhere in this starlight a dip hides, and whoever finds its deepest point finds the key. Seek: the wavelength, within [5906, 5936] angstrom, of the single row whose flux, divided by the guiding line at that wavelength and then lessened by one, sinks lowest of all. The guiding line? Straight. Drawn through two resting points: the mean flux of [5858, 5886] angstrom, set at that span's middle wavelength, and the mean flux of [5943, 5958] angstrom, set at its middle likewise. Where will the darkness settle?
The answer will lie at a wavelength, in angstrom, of 5917.0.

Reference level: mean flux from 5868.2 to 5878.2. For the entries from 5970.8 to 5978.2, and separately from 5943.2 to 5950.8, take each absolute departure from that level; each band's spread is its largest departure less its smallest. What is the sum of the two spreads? 16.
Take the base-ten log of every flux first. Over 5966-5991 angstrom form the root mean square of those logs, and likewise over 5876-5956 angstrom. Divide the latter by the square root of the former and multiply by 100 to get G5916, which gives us 150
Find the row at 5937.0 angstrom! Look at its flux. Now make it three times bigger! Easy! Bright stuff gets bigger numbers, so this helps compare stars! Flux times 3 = 603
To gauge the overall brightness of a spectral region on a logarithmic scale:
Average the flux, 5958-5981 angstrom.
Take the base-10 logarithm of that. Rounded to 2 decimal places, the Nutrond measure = 2.27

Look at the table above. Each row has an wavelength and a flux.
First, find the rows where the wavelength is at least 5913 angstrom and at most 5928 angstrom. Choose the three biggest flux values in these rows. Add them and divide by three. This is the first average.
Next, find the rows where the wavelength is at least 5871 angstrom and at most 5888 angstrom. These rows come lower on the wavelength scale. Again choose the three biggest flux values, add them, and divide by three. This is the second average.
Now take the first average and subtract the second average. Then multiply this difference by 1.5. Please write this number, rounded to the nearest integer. -25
